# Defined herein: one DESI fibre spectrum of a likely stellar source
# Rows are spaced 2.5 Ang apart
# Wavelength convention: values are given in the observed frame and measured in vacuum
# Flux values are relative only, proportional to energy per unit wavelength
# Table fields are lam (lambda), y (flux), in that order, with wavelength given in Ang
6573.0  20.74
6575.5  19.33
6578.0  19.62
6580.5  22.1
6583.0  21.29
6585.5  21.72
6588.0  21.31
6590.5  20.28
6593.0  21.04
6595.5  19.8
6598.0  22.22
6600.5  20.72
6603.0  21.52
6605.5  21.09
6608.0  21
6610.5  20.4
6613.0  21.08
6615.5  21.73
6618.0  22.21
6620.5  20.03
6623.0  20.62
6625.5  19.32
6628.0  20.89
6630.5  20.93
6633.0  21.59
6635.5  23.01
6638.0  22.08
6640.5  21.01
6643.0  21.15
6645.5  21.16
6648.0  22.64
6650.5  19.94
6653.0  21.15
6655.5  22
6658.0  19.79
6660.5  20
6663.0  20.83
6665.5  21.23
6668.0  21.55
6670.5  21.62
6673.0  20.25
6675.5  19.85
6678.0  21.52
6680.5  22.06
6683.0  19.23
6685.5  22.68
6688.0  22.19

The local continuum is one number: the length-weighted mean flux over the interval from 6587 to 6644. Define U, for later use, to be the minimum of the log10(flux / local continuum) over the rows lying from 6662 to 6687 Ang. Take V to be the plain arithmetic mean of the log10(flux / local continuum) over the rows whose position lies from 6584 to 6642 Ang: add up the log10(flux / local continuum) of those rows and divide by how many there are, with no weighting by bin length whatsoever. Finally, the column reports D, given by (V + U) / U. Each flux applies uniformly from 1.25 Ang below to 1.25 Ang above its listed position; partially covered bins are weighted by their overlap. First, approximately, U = -0.040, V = 0.0002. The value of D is 1.00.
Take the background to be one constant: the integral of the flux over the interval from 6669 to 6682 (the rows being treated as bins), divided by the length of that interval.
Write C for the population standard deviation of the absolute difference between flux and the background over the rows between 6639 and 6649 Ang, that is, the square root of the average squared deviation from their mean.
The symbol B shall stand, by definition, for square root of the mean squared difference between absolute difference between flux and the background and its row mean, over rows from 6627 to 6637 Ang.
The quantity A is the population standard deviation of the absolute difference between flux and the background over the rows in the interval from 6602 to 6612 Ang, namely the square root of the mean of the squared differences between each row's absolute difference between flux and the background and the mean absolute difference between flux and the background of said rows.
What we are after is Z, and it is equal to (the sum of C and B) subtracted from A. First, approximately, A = 0.26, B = 0.76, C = 0.66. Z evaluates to -1.2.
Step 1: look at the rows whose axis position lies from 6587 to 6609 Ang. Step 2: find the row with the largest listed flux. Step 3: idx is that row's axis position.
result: 6598.0 Ang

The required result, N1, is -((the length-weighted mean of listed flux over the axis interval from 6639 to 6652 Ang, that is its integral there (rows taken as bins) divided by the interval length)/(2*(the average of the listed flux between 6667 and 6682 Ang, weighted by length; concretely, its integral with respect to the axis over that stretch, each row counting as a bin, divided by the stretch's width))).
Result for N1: -0.502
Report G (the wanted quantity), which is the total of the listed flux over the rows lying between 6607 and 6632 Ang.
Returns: 208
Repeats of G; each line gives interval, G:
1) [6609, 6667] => 485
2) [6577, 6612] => 294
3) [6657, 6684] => 228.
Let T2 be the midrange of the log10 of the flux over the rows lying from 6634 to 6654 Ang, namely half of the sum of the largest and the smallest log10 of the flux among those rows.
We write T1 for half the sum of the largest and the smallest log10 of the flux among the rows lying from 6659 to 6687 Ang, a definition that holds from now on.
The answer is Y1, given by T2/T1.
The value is 1.01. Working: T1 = 1.32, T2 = 1.33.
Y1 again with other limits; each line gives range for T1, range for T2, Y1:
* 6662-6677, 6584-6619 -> 1.00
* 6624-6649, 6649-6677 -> 1.00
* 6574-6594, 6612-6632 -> 1.00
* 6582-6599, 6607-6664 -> 1.00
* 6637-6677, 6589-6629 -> 0.99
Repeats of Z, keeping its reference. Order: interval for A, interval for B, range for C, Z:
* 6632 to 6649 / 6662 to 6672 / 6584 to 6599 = 0.1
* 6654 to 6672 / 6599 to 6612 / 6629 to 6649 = -0.6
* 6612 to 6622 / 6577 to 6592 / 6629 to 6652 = -0.7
